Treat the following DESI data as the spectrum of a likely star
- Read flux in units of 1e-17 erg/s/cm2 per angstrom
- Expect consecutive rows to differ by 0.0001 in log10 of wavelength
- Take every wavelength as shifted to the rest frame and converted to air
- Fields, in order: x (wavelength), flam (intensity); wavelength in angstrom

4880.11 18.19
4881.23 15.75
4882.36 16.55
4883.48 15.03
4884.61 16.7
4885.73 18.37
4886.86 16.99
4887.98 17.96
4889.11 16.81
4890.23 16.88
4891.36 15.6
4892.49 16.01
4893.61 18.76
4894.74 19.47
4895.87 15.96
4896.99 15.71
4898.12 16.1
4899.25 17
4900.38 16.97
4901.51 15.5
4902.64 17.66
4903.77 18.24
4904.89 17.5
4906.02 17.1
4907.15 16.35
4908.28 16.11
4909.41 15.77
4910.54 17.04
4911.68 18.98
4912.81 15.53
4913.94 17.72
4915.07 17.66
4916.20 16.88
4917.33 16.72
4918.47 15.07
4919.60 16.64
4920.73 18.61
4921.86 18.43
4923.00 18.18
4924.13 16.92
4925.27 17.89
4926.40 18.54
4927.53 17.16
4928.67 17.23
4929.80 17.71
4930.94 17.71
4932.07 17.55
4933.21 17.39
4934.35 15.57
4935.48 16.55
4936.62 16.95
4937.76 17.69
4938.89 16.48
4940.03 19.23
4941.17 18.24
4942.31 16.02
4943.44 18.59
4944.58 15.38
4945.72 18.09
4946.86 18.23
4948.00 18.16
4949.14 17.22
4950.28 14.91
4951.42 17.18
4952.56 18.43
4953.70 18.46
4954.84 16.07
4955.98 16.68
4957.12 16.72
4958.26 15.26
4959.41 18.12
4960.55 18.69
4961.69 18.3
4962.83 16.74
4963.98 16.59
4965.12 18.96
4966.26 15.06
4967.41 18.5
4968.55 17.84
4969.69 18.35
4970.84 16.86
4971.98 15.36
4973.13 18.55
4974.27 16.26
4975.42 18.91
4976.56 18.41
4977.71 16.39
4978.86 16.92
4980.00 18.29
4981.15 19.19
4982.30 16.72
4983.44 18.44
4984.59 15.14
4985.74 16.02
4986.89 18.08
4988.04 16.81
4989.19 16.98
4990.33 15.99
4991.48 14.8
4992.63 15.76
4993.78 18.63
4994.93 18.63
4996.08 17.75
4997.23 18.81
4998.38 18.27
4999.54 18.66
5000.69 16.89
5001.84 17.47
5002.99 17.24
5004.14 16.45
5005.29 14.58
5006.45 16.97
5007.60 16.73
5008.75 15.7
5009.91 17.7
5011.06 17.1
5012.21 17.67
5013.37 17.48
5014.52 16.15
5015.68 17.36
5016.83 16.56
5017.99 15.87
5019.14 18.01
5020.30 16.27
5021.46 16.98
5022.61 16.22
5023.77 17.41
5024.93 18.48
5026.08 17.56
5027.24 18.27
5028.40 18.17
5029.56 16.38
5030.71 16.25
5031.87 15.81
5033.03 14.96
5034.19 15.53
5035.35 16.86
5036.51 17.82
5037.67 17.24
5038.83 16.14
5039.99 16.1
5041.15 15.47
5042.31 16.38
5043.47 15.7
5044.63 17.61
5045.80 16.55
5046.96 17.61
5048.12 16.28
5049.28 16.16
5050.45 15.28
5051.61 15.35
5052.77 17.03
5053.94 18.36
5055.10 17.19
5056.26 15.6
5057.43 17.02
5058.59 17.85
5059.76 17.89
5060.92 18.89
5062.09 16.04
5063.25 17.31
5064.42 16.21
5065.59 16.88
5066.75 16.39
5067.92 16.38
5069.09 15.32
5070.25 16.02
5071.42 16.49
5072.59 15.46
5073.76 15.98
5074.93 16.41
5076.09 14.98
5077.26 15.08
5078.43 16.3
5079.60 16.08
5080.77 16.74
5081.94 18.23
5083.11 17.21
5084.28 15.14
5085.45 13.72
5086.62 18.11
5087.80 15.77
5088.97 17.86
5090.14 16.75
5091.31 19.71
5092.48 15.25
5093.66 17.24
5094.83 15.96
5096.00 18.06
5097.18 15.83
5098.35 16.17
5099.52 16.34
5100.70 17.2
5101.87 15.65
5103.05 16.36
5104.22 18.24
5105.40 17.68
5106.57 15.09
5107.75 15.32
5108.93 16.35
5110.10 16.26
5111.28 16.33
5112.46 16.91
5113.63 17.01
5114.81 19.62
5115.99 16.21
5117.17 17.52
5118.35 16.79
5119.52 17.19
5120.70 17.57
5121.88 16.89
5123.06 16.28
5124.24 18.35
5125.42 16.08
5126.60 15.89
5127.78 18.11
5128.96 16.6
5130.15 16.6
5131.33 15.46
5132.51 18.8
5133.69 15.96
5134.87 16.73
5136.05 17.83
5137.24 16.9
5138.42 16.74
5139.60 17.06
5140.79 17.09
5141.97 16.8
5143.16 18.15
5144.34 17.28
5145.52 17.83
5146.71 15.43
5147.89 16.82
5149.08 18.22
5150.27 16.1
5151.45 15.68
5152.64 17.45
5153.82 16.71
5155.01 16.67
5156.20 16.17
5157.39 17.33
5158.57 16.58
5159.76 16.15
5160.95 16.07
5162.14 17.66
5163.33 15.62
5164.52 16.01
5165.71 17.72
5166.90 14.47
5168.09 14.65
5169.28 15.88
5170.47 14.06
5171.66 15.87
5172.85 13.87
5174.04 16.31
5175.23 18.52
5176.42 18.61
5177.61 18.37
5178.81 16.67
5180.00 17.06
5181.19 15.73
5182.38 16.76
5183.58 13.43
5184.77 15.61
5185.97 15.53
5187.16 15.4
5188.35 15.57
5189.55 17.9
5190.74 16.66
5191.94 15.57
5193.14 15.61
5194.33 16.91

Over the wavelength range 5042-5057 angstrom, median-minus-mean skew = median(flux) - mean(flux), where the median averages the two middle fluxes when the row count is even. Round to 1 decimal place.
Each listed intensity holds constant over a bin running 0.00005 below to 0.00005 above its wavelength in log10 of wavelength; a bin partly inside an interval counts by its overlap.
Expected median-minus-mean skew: -0.2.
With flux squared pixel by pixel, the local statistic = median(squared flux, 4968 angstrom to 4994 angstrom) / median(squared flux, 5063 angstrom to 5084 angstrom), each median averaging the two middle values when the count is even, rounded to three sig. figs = 1.07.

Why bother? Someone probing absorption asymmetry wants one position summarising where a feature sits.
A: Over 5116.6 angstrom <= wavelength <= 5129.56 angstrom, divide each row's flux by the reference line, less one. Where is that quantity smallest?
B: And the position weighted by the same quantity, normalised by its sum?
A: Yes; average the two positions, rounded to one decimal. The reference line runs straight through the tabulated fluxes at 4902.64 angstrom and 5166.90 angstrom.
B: 5124.8 angstrom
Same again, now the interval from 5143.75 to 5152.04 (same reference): 5147.1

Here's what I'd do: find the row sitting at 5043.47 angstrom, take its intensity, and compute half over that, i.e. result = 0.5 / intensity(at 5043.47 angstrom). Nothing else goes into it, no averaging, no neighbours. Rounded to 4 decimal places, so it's 0.0318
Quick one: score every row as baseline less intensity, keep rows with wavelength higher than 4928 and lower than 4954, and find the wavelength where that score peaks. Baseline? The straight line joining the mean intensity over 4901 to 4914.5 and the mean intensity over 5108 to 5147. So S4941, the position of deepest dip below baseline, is 4950.28 angstrom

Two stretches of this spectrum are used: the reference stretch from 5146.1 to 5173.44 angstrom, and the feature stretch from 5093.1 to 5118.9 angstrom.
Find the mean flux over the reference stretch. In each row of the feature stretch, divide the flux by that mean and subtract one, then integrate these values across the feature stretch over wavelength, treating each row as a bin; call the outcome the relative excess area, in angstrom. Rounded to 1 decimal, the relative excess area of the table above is 1.0 angstrom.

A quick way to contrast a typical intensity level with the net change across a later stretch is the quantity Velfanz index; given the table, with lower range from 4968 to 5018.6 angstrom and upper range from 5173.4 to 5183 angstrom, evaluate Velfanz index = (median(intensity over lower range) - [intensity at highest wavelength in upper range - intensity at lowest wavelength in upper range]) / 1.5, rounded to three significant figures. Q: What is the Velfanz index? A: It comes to 11.1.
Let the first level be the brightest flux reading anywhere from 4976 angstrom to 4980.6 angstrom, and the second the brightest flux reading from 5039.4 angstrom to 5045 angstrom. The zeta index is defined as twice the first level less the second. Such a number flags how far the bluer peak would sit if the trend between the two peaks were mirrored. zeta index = 19.2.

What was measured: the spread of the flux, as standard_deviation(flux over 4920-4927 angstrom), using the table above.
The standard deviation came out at 0.6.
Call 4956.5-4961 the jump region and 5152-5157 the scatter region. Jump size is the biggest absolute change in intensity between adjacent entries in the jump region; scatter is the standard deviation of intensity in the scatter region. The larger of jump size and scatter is 2.9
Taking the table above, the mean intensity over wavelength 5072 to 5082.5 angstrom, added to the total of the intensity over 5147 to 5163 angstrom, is 234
